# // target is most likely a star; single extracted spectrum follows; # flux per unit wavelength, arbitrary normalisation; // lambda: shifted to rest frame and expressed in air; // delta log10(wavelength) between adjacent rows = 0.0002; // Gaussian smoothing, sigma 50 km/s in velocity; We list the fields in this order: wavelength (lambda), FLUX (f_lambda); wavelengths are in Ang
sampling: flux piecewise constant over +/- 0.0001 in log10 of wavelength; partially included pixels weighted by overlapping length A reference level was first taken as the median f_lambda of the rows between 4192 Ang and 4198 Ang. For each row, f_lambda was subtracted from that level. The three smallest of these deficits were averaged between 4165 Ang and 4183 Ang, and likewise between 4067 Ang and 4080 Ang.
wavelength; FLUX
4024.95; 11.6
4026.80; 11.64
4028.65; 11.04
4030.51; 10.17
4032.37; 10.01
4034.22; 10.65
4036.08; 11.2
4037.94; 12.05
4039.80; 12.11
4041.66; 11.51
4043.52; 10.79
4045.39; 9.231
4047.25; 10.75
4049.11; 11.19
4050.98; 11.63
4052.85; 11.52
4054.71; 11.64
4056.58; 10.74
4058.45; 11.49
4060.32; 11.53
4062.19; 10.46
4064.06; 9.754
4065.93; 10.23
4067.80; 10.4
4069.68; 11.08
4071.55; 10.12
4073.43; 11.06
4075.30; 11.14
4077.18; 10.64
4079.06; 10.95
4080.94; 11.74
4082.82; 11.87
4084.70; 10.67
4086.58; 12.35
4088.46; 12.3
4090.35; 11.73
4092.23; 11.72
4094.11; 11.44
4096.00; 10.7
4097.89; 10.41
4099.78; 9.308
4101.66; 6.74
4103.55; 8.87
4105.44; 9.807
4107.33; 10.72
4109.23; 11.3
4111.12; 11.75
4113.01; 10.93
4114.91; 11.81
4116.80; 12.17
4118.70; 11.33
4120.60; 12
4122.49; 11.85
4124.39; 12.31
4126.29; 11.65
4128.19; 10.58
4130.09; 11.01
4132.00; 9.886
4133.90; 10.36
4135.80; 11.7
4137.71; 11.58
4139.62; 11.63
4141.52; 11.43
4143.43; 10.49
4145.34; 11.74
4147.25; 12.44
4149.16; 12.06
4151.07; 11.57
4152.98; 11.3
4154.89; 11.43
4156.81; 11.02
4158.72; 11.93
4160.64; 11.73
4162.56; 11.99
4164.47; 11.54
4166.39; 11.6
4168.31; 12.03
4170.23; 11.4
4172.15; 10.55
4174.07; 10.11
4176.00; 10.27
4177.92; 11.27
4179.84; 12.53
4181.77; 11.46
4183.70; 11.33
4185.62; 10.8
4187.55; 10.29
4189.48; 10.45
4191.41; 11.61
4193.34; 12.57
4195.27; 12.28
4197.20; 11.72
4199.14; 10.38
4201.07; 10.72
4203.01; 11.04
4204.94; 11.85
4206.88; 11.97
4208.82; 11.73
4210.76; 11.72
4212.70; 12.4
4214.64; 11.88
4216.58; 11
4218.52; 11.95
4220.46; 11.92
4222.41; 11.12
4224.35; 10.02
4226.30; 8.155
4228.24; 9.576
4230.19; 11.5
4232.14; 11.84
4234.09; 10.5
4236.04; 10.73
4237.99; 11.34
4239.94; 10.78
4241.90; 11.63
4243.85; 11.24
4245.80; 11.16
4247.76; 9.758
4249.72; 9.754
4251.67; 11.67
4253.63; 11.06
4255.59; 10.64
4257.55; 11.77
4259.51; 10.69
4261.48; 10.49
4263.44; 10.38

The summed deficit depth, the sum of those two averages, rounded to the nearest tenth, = 1.4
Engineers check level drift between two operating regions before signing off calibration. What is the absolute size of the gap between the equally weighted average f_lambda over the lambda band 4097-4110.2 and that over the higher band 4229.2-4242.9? 1.6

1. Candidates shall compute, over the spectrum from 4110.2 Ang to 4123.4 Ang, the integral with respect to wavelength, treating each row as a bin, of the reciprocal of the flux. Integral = 1.1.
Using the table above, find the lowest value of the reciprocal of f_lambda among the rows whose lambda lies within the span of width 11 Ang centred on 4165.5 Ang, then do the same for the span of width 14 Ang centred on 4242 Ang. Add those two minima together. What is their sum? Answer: 0.169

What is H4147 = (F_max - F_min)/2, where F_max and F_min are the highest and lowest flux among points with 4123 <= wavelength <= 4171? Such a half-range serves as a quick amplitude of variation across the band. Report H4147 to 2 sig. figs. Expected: 1.3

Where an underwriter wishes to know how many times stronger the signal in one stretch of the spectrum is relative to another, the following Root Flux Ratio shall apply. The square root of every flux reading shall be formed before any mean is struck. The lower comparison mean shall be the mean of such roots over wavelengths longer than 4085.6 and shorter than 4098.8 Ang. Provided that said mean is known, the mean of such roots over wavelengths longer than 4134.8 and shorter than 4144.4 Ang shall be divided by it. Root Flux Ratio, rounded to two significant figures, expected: 0.99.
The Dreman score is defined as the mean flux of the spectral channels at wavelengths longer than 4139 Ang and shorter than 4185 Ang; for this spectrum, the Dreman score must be 11.45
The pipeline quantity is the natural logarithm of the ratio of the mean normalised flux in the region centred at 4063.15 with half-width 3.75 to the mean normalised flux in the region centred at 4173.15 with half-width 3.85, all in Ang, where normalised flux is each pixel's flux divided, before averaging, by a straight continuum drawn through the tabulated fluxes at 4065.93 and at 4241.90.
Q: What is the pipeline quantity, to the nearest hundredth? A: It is 0.07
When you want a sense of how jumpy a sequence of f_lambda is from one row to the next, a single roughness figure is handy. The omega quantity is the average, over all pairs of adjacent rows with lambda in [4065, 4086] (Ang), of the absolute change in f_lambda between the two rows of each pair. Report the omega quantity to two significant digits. 0.58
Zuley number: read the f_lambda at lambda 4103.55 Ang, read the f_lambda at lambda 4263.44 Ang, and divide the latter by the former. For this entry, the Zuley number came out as 1.17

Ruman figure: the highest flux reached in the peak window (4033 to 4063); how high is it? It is 12.11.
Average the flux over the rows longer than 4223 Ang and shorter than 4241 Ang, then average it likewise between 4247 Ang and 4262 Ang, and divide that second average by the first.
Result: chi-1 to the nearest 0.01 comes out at 1.02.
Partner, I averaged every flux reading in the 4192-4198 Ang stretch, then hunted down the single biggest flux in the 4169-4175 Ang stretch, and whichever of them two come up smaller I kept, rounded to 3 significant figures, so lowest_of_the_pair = 11.4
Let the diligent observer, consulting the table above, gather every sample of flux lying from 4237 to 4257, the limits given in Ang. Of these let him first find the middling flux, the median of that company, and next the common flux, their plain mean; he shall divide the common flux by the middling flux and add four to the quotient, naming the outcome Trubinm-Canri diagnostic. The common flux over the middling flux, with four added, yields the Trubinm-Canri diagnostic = 4.98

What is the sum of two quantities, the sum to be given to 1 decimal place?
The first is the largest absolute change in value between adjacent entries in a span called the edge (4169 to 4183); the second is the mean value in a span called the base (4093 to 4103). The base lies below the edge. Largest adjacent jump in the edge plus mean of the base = 11.0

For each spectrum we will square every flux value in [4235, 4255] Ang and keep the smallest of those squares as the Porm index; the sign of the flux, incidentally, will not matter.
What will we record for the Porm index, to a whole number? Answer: 95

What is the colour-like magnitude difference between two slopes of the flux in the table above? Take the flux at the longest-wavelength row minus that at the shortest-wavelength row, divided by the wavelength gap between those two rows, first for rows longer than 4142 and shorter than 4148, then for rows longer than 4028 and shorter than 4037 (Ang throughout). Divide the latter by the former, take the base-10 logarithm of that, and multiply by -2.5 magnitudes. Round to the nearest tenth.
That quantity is 3.4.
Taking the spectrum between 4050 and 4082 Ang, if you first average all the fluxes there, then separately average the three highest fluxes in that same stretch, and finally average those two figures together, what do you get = 11.3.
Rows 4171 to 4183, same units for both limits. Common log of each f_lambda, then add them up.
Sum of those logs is 6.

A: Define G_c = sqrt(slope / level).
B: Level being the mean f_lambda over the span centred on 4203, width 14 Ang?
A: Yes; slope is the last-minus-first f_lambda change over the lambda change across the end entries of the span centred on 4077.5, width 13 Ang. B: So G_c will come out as 0.12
